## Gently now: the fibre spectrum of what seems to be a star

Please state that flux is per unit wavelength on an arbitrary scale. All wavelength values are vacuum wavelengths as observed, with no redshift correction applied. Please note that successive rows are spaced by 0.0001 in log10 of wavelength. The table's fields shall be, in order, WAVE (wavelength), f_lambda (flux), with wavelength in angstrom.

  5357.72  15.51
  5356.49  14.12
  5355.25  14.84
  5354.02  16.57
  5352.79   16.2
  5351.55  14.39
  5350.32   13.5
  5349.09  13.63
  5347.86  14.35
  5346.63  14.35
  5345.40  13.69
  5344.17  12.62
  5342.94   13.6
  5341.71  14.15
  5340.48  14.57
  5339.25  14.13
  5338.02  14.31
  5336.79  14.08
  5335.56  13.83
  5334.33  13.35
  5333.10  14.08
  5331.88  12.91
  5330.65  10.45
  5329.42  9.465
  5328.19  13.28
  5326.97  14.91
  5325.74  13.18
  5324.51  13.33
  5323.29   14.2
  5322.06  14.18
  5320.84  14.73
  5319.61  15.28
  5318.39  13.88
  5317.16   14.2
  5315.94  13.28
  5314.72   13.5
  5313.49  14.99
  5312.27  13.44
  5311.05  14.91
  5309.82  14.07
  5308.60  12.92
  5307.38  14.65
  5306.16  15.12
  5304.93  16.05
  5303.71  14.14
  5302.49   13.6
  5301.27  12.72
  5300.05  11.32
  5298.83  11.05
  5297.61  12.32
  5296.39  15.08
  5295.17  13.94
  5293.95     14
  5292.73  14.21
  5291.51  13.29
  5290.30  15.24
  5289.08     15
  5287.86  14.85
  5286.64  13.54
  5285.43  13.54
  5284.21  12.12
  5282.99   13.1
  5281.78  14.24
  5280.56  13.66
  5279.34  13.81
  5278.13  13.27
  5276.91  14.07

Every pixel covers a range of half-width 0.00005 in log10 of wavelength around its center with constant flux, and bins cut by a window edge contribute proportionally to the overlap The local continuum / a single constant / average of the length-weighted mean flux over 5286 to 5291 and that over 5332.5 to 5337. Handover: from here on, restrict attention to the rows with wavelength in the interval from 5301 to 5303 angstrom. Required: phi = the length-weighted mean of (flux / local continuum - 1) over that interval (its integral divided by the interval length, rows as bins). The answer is -0.071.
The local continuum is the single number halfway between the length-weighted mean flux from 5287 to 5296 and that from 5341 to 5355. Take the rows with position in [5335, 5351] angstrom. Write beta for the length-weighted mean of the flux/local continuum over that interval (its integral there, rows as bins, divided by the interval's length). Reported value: 0.971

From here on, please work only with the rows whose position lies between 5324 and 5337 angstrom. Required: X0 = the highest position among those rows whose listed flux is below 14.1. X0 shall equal 5336.79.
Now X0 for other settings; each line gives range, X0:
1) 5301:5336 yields 5335.56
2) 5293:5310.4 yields 5309.82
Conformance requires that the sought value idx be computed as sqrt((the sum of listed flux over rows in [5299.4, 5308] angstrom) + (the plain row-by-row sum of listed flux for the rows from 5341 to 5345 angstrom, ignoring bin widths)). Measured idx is 11.7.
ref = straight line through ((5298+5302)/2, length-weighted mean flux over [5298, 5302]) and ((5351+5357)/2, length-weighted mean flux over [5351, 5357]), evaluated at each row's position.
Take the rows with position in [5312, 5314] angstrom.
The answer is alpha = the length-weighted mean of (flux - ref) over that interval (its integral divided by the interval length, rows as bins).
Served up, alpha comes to 1.7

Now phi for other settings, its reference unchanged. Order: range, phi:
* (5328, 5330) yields -0.226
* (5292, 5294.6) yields -0.011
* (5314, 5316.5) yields -0.054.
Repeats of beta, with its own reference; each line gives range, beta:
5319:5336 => 0.933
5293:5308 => 0.955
